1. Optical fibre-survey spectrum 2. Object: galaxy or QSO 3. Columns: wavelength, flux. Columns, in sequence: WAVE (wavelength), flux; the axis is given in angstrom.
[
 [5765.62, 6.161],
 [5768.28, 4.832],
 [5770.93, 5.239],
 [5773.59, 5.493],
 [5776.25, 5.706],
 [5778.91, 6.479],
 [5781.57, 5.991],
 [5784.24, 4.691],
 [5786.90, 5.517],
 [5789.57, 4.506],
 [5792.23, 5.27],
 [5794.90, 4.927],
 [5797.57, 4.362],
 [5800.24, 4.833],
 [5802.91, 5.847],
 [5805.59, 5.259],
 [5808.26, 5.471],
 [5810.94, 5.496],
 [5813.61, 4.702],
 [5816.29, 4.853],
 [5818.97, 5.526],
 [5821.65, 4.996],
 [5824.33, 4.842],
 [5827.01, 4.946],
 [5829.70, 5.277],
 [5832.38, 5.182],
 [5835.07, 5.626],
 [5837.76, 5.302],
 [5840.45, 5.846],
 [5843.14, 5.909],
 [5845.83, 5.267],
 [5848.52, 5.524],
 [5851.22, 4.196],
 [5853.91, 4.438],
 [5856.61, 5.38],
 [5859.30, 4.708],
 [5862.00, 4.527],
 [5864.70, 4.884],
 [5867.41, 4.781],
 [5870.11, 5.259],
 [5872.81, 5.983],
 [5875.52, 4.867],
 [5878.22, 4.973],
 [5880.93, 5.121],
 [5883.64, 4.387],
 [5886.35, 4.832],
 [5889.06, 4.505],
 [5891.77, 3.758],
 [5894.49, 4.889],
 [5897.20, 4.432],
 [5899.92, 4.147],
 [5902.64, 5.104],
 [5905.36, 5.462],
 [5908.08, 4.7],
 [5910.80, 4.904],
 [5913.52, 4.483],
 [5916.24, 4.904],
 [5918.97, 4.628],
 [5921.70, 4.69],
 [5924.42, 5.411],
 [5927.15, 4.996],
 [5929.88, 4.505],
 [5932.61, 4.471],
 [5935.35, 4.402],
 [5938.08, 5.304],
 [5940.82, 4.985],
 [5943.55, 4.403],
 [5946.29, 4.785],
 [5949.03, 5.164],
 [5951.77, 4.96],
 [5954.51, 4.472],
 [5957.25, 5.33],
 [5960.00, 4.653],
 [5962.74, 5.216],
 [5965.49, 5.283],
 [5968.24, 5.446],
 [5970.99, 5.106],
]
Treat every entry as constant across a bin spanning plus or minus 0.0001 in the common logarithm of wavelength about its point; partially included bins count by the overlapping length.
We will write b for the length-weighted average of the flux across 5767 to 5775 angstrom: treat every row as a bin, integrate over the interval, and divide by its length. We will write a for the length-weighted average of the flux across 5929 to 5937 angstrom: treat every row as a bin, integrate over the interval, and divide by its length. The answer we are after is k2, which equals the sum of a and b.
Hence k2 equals 9.7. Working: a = 4.5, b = 5.20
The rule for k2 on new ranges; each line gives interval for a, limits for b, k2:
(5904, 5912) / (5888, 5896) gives 9.4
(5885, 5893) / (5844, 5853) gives 9.4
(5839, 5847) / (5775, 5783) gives 11.7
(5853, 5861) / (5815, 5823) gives 10.0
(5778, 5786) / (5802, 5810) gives 11.2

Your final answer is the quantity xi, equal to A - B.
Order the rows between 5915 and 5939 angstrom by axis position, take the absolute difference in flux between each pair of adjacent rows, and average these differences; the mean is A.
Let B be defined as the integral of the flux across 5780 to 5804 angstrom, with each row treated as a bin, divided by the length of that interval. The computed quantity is -4.7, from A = 0.37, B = 5.11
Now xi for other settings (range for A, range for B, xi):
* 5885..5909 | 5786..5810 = -4.5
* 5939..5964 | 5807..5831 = -4.6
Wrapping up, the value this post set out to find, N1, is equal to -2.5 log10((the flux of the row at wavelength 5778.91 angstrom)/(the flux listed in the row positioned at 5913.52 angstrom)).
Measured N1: -0.40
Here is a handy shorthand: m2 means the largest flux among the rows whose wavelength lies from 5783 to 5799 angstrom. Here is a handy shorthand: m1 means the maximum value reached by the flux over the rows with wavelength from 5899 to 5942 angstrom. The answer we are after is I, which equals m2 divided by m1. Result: 1.01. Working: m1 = 5.462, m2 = 5.517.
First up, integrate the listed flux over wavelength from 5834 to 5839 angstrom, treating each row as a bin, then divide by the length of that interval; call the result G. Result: 5.46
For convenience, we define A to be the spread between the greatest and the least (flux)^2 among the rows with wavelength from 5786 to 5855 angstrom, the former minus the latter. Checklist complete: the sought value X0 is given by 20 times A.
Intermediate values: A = 17.3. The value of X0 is 346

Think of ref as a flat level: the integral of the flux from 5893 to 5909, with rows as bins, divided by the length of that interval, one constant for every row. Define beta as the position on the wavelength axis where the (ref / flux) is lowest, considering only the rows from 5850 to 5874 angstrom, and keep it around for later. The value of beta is 5872.81 angstrom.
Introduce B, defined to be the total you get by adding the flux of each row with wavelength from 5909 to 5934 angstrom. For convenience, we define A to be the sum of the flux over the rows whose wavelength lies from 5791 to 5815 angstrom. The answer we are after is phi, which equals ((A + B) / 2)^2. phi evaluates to 1987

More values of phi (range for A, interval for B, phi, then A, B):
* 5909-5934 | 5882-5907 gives 1785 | 43.0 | 41.5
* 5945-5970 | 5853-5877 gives 2031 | 45.3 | 44.8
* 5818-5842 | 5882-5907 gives 1983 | 47.5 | 41.5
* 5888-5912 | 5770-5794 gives 2061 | 41.9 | 48.9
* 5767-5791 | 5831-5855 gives 2292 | 48.5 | 47.3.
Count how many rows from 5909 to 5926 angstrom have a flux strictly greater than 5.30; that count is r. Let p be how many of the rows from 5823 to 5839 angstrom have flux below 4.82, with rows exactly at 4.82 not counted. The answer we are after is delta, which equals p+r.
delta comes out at 1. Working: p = 0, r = 1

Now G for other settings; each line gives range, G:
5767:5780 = 5.54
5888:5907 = 4.62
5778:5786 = 5.67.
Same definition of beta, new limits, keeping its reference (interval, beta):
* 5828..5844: 5843.14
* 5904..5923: 5905.36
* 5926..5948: 5938.08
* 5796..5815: 5802.91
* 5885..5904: 5902.64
